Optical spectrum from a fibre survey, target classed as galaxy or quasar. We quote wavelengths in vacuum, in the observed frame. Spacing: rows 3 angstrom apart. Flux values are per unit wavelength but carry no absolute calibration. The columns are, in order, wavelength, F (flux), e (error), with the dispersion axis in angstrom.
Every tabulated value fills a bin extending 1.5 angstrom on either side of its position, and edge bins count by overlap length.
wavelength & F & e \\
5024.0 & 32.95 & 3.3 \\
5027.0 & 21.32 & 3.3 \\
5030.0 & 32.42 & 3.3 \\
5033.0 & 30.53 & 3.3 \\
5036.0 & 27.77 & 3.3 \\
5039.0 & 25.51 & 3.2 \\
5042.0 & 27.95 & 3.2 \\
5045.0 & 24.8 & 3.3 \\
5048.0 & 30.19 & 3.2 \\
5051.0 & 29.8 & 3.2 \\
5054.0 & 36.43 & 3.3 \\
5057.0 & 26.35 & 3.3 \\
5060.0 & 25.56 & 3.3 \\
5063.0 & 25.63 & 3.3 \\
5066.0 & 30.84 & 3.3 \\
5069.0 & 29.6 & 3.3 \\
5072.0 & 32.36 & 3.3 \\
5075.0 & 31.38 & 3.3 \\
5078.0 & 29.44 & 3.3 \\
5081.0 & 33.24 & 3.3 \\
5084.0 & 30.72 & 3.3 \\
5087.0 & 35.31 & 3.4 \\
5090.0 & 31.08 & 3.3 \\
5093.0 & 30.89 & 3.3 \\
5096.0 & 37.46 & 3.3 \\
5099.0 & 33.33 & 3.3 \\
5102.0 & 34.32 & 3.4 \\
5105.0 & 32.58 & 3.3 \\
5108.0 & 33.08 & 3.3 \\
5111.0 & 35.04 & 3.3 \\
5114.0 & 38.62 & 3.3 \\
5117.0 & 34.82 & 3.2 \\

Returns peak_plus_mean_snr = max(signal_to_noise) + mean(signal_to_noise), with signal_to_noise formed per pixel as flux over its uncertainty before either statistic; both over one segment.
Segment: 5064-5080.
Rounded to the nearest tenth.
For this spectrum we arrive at 19.1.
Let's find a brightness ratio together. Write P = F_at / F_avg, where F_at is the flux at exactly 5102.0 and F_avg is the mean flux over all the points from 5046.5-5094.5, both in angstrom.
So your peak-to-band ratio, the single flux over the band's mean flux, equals 1.12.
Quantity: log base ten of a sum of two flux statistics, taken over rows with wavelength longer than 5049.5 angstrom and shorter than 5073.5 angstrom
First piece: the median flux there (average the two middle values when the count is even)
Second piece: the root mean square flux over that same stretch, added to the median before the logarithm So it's 1.77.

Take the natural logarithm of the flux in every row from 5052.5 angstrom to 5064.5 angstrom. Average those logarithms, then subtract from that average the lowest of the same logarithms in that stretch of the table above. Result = 0.10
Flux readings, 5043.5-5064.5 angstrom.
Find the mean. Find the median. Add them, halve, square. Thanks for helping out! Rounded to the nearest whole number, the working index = 749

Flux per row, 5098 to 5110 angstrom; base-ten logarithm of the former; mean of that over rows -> 1.52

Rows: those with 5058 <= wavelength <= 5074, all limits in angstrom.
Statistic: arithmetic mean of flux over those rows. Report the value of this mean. 28.8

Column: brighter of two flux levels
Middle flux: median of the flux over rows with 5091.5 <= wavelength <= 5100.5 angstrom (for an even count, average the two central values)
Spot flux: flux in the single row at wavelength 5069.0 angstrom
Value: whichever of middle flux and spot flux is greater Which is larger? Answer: 33.3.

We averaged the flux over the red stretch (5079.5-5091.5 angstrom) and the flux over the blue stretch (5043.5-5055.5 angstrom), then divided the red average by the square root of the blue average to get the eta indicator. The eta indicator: 5.92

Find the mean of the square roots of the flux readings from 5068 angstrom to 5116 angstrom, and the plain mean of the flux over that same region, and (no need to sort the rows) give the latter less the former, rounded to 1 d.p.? 27.3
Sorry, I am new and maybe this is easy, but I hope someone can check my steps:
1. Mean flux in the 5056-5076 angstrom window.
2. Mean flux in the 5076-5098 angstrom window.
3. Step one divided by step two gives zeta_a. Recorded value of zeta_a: 0.884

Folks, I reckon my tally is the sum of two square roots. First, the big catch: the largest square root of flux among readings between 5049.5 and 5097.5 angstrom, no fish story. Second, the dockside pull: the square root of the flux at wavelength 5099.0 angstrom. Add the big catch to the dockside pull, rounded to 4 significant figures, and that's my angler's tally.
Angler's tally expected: 11.89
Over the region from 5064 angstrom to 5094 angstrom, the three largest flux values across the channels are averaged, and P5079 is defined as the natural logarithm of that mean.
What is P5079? 3.52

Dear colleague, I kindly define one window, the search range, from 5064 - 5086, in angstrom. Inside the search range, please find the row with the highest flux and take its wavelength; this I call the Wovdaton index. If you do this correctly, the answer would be 5081.0 angstrom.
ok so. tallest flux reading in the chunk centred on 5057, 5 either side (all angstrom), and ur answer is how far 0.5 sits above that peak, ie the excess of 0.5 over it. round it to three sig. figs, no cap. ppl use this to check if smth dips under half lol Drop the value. -35.9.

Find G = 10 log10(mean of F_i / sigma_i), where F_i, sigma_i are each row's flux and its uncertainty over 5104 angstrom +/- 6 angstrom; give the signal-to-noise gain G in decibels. 10.0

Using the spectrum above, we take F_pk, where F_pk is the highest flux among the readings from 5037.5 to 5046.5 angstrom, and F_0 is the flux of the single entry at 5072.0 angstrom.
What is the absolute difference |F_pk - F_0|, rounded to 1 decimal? 4.4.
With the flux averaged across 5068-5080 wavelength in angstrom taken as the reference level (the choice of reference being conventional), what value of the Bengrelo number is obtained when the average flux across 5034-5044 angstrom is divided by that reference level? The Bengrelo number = 0.88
